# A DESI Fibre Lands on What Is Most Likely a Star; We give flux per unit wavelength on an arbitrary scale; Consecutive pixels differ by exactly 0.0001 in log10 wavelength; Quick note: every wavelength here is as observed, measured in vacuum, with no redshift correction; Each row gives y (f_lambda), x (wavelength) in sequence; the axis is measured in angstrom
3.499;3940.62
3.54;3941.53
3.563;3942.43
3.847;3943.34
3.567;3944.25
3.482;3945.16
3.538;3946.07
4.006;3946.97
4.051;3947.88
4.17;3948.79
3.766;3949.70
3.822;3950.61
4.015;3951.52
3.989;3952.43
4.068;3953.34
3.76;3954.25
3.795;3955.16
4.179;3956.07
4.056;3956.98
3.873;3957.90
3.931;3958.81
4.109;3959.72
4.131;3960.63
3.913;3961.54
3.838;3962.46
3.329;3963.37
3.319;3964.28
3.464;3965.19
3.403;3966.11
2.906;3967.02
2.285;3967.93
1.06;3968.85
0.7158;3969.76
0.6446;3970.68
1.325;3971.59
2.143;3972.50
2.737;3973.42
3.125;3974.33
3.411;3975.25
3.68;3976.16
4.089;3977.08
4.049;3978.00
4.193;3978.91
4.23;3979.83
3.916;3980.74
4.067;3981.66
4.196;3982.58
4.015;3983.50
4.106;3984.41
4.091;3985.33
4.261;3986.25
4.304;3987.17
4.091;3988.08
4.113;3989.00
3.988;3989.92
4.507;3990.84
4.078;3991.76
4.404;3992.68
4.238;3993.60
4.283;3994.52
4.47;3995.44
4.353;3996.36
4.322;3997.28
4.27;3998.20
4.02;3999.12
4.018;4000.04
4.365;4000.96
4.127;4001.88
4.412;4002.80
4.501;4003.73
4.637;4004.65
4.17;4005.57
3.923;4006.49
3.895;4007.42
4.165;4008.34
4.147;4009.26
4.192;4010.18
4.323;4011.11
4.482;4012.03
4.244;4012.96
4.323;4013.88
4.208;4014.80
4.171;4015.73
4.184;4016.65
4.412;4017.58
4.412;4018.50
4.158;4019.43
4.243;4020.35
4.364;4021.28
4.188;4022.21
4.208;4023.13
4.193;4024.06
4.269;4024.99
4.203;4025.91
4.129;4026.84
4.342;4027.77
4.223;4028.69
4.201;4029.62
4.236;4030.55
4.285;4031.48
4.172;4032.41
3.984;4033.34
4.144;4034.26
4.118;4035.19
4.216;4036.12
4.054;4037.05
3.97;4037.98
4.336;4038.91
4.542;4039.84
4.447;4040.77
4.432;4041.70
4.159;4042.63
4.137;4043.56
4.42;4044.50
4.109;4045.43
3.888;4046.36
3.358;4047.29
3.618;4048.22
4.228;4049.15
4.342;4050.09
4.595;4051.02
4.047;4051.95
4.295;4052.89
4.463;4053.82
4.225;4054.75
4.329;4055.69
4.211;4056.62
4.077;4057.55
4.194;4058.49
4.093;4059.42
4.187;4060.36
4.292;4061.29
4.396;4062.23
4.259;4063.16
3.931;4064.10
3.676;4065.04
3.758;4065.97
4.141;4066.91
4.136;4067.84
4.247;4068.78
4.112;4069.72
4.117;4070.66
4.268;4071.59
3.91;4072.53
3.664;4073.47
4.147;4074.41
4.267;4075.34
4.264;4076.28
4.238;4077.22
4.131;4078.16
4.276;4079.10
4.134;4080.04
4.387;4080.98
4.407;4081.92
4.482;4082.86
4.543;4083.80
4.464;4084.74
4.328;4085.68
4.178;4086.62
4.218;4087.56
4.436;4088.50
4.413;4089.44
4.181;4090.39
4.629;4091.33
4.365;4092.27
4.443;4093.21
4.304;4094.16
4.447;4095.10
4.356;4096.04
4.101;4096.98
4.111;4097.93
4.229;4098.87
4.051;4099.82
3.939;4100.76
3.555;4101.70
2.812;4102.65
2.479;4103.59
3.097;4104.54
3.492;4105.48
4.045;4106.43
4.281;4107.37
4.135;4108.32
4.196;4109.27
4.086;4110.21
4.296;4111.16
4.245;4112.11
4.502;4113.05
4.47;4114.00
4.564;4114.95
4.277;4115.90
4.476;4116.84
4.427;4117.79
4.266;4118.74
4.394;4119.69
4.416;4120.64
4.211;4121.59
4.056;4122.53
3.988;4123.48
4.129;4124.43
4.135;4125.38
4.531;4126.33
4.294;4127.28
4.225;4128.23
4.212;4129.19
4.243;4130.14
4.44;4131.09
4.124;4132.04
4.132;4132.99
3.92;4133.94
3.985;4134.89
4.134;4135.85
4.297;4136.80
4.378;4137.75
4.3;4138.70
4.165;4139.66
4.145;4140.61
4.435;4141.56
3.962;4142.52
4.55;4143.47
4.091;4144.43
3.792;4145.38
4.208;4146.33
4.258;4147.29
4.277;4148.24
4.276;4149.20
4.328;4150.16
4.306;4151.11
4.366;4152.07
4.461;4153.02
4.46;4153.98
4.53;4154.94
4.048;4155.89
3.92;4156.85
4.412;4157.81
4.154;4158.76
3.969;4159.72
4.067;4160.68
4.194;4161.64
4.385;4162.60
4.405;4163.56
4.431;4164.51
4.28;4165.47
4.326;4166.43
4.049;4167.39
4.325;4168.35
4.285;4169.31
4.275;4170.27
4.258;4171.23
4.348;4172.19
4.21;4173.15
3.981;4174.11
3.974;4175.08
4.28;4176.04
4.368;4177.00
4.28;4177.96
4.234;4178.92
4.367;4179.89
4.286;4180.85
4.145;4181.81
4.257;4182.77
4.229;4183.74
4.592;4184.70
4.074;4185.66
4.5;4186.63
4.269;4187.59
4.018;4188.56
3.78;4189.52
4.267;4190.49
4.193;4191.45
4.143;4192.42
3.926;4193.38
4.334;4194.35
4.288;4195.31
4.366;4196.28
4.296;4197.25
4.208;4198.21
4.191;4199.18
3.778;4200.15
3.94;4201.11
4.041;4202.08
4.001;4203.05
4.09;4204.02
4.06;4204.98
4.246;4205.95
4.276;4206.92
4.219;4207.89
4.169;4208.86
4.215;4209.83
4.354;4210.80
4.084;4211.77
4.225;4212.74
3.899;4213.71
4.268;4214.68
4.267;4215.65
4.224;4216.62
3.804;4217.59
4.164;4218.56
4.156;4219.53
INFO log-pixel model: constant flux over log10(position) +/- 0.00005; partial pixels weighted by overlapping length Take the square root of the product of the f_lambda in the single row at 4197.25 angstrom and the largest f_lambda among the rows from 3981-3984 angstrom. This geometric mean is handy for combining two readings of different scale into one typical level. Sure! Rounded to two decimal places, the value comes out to 4.25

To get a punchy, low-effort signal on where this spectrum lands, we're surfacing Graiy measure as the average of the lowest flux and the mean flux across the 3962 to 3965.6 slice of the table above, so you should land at 3.4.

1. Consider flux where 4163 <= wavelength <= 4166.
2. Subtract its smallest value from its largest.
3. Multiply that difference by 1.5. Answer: 0.23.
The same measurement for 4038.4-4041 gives 0.31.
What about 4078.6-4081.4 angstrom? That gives 0.38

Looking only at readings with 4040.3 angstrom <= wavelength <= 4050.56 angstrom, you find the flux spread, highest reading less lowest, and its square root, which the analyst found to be 1.0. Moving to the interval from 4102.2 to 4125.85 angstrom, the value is 1.4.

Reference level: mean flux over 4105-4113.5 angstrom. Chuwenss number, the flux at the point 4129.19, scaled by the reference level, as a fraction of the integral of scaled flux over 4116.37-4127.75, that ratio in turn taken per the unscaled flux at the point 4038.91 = 0.020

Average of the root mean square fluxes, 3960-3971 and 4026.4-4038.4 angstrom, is 3.58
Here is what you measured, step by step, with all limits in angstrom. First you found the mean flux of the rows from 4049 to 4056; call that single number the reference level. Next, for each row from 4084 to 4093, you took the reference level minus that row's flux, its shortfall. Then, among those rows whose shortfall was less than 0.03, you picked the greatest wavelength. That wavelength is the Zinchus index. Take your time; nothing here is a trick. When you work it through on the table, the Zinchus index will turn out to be 4092.27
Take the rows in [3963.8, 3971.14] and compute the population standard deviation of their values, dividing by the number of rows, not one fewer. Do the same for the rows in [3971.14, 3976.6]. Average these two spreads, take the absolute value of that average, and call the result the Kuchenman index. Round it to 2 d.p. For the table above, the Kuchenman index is 0.98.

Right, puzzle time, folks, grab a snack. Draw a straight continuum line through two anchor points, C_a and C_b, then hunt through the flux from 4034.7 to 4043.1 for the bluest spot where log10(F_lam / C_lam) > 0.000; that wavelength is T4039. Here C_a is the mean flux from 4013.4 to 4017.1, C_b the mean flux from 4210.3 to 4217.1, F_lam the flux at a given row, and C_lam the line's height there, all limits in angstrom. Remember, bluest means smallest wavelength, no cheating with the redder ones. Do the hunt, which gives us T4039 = 4038.91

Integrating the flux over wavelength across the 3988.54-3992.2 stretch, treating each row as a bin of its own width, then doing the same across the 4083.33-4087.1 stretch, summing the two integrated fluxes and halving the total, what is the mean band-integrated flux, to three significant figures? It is 15.9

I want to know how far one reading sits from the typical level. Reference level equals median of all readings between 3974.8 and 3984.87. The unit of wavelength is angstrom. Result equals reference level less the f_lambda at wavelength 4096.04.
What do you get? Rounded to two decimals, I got -0.29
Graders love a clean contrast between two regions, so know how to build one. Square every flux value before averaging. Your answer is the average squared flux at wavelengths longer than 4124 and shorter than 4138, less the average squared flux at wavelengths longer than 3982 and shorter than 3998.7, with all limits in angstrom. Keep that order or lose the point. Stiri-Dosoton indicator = -0.1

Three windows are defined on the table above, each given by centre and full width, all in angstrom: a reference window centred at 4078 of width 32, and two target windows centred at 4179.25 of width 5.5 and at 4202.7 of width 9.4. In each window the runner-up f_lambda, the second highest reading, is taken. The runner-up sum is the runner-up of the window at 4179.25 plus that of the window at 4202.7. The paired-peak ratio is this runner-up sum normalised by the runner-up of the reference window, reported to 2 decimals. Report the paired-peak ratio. 1.90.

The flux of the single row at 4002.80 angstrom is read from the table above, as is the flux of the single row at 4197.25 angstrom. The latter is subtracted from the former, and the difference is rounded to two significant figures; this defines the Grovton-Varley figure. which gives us 0.12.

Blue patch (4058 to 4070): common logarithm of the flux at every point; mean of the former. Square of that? 0.376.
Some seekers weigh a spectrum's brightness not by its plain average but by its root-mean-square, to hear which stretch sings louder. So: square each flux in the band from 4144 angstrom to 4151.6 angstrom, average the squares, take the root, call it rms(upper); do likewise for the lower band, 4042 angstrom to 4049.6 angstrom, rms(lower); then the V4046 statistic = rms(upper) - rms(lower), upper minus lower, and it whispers 0.2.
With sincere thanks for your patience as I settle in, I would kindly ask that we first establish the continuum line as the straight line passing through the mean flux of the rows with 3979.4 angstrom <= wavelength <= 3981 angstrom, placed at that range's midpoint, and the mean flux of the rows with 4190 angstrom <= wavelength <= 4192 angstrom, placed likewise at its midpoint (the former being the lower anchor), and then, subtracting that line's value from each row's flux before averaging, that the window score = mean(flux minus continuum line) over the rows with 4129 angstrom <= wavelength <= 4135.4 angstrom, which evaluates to -0.04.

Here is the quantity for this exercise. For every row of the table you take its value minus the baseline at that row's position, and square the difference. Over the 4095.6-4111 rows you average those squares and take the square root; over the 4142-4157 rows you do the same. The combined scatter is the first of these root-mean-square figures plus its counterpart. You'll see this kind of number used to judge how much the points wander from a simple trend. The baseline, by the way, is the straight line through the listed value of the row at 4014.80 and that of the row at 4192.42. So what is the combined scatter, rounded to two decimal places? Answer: 0.89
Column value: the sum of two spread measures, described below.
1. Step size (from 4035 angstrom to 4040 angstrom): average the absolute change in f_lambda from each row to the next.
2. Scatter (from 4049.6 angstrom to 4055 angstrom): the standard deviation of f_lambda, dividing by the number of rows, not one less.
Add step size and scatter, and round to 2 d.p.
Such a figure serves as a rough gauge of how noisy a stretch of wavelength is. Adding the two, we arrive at 0.36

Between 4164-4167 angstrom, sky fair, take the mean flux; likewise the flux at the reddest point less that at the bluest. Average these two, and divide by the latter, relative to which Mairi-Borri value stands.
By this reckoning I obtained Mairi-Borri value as -20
